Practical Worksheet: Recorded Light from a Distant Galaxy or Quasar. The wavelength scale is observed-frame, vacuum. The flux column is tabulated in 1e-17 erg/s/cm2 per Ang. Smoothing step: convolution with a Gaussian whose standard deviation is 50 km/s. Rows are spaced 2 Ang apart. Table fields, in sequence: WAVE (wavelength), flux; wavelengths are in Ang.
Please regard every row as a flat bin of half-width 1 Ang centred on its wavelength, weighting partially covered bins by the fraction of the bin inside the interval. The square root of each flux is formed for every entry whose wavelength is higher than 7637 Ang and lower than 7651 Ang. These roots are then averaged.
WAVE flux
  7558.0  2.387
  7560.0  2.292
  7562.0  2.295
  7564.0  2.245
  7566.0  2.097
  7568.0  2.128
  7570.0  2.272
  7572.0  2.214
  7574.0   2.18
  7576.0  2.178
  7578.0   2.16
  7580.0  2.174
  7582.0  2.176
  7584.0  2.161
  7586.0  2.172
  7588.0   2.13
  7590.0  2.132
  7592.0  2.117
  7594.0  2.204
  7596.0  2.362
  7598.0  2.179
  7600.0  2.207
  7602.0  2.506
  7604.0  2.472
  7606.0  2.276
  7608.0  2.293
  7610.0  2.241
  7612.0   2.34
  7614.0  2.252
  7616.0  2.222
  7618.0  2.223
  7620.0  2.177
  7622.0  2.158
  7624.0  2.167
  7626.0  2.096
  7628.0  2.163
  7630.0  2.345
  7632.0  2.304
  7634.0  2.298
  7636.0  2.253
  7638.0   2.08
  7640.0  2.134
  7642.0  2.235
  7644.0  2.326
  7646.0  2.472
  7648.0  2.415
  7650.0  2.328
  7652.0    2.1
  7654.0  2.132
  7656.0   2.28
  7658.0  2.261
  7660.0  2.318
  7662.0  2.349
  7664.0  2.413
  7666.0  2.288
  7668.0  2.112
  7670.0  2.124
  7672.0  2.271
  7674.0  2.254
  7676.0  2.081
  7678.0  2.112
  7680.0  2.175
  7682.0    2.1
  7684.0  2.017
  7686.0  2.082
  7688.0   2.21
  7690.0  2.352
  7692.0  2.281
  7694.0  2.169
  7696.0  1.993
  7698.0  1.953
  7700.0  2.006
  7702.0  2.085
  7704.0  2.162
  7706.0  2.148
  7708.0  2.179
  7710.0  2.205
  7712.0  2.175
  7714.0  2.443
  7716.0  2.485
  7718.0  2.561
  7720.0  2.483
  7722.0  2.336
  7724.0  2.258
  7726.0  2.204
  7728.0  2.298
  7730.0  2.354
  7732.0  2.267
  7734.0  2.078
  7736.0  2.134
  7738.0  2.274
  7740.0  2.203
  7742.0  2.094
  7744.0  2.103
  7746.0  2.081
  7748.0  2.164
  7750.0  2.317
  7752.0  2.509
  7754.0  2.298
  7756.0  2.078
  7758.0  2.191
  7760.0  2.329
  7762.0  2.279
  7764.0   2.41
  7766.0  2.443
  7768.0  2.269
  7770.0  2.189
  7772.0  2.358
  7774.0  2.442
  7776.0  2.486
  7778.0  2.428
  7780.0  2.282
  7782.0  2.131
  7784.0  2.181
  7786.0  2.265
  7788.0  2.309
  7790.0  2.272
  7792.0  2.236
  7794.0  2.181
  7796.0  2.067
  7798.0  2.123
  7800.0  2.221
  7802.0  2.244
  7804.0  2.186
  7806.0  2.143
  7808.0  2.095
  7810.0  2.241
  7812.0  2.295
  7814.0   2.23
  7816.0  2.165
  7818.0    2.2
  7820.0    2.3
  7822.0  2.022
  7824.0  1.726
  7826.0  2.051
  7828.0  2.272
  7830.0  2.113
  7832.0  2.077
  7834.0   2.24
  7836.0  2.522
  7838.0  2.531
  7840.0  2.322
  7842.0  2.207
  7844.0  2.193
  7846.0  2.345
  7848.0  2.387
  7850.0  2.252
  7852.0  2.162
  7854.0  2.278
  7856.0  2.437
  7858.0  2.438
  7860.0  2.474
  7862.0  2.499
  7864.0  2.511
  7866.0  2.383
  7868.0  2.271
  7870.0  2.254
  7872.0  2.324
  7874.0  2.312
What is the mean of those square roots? 1.511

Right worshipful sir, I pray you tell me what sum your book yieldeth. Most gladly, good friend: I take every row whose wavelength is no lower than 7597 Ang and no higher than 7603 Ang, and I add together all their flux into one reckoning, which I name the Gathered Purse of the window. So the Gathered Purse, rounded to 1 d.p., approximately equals 6.9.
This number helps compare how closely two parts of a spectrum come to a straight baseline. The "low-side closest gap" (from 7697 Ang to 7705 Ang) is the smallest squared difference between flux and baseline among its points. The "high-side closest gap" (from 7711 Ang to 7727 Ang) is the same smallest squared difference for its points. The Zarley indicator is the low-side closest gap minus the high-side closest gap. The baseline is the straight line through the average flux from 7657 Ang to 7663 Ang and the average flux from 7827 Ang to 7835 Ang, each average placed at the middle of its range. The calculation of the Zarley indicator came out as 0.0127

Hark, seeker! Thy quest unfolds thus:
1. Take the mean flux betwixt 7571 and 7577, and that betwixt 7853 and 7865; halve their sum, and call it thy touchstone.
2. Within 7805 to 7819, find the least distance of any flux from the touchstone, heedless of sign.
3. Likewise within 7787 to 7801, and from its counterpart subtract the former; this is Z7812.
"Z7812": -0.014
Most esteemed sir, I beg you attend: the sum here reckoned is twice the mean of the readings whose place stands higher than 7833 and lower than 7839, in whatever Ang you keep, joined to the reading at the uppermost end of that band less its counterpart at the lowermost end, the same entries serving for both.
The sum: 5.2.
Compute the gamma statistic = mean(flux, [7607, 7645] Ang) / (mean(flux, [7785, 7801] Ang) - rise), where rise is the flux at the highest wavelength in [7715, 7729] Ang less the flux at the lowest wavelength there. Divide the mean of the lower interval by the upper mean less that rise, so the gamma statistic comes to 0.93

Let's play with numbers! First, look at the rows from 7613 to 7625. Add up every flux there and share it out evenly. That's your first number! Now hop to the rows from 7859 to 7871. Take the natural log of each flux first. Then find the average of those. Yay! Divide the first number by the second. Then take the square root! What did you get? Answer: 1.59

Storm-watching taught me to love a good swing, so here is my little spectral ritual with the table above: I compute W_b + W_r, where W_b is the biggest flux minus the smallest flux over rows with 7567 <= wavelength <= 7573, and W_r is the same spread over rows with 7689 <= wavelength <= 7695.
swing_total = 0.33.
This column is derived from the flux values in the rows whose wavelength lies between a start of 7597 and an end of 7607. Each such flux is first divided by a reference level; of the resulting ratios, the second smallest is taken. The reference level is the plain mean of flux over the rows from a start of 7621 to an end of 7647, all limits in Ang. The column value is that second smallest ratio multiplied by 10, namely 9.9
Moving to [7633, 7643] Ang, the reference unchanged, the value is 9.6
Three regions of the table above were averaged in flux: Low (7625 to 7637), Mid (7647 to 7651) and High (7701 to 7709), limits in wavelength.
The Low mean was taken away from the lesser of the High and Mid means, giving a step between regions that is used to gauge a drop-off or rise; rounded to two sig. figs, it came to -0.10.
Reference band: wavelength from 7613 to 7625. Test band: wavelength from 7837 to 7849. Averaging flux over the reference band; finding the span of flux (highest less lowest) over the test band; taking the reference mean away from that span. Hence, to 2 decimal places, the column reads -1.86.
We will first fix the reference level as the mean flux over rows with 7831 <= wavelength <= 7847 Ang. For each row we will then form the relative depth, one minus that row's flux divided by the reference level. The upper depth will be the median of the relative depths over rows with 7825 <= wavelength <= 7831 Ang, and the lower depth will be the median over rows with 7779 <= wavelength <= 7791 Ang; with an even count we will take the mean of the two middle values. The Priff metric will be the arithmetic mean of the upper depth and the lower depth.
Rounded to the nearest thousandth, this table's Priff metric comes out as 0.049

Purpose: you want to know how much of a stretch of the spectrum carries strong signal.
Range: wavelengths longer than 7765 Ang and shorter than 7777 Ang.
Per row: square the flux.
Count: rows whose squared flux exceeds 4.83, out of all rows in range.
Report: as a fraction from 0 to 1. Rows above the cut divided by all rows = 0.83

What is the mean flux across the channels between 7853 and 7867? 2.43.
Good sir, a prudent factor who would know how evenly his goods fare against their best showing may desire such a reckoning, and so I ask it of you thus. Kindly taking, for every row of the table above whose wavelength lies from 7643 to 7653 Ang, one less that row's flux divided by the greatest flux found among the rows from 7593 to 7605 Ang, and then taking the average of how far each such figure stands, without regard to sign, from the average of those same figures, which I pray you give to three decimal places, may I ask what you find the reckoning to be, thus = 0.037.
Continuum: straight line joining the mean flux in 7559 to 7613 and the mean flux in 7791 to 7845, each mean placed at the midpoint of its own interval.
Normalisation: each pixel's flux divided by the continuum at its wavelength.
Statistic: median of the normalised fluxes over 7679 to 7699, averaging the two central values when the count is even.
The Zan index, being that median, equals 0.96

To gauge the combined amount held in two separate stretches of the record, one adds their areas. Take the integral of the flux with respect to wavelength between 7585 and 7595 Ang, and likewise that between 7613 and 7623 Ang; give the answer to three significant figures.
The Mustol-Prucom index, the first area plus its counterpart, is 43.6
